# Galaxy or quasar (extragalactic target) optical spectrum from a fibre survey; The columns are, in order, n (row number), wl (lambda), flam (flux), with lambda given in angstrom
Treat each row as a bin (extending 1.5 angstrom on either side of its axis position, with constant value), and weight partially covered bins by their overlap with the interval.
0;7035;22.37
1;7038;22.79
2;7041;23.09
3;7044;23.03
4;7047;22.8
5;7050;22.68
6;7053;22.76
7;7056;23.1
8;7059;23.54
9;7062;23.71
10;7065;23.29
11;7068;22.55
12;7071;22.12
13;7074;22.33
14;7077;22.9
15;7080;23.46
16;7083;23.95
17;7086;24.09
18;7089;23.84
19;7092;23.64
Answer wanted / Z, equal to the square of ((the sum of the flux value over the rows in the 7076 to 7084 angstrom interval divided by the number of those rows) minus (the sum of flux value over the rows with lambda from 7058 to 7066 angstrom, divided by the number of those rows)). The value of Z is 0.0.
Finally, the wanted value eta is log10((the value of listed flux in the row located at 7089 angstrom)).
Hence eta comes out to 1.38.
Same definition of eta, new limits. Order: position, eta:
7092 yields 1.37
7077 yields 1.36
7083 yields 1.38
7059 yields 1.37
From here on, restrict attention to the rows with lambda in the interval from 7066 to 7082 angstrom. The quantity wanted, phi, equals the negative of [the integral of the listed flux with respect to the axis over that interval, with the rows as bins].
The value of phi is -364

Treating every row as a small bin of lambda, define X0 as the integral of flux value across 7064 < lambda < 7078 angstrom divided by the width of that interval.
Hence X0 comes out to 22.6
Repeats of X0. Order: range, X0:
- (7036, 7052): 22.9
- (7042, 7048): 22.9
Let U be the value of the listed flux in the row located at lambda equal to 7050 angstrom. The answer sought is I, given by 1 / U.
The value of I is 0.0441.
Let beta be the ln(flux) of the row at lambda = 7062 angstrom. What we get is 3.17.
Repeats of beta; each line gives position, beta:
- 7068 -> 3.12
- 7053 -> 3.13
